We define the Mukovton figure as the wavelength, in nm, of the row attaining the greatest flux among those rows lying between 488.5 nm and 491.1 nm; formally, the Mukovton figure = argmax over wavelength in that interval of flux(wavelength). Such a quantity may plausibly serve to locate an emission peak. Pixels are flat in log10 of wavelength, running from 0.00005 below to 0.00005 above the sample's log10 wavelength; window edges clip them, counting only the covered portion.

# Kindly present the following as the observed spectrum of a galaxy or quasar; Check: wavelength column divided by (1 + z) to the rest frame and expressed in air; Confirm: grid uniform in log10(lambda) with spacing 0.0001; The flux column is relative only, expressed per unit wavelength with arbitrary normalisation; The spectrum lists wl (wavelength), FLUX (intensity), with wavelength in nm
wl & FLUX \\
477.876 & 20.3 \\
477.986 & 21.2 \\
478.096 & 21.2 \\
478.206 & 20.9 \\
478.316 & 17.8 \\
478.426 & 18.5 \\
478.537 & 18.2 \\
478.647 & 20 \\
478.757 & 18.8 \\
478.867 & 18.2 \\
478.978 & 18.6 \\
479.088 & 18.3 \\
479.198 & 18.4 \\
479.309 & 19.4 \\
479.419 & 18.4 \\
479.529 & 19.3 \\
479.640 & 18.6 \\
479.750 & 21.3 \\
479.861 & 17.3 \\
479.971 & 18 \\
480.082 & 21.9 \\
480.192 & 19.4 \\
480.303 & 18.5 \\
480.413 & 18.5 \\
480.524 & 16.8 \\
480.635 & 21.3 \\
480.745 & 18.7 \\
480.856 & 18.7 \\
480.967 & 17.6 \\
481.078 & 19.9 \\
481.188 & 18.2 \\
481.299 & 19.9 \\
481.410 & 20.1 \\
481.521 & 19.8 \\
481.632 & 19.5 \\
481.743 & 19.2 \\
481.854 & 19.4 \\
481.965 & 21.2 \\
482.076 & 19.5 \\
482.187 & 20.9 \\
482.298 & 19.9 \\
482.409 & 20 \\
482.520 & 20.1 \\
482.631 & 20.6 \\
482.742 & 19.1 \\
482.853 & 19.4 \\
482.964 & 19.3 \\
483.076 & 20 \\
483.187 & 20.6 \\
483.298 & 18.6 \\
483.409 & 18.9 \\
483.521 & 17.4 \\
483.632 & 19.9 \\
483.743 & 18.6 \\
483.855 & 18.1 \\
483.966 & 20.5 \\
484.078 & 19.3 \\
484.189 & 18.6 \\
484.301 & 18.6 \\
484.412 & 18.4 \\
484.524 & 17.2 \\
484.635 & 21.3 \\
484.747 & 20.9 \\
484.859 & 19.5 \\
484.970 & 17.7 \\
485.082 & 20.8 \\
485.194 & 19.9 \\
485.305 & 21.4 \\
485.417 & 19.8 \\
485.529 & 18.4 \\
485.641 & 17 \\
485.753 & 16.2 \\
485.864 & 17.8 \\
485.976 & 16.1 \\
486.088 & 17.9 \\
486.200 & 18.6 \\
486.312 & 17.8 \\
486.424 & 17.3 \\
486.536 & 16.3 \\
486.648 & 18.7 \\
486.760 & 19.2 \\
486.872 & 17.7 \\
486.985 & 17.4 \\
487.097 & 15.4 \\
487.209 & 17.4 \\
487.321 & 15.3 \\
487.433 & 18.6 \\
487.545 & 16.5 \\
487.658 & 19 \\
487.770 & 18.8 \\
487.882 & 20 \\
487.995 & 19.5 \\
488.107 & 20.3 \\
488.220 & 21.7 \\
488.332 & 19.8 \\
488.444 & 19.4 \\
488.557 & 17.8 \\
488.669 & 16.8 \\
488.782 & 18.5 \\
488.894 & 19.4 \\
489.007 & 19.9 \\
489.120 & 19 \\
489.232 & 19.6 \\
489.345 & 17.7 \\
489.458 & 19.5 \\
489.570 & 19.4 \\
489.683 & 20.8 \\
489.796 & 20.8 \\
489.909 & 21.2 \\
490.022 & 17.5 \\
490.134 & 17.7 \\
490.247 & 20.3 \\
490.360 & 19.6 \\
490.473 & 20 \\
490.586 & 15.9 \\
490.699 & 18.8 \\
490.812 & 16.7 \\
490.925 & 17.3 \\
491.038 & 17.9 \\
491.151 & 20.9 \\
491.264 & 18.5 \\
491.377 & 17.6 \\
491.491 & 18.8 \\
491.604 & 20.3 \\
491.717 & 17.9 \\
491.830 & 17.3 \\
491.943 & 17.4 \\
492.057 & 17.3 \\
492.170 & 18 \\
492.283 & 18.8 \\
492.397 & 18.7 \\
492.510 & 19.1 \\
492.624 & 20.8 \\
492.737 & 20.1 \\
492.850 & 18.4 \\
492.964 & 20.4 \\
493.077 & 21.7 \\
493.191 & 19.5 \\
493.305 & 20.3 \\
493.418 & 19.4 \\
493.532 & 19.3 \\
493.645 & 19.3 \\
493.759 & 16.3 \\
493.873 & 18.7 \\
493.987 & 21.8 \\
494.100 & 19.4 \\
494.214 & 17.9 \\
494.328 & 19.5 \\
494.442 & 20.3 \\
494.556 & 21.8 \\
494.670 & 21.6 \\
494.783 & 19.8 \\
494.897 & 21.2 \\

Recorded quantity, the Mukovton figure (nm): 489.909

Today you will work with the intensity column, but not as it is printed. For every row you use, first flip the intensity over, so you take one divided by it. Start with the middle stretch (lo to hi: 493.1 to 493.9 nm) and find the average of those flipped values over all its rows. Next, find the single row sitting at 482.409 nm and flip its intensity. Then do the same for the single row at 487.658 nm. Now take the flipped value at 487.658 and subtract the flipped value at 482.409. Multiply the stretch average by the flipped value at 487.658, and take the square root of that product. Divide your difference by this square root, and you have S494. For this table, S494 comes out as 0.05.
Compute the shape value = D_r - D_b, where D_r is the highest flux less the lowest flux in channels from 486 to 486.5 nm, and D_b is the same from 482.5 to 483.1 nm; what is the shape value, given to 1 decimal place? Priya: -0.2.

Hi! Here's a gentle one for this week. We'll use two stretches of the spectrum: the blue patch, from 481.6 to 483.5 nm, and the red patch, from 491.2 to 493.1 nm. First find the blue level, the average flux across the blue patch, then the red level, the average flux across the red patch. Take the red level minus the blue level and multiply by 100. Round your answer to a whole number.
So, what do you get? -89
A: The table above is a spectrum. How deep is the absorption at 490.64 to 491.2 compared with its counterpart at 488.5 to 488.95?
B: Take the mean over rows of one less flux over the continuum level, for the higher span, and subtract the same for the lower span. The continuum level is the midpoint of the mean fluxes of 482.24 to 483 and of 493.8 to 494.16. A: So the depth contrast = -0.01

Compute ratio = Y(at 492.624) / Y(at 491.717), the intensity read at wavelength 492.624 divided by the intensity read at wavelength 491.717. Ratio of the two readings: 1.16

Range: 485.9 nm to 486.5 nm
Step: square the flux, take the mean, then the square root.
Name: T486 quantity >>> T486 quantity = 17.6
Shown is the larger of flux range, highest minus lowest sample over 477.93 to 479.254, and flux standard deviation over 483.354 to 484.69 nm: 3.40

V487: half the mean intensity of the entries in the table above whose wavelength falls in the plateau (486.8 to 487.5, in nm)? 8.5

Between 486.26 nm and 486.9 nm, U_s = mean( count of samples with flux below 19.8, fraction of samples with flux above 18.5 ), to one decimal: 3.2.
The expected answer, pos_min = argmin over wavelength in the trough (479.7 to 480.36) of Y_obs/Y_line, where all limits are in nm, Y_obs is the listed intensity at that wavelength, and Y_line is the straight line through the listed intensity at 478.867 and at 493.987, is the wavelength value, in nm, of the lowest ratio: 479.861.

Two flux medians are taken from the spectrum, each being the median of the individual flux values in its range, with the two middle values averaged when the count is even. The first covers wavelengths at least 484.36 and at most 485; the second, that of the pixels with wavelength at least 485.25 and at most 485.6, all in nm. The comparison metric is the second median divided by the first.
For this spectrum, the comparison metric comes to 1.04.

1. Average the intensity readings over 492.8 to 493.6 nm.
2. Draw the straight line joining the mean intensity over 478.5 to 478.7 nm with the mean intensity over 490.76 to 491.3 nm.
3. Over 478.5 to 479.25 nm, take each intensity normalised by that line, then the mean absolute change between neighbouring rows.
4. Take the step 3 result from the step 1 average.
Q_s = 19.8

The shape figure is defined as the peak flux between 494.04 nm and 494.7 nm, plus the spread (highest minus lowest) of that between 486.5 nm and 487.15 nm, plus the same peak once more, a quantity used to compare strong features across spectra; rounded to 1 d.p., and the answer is 47.4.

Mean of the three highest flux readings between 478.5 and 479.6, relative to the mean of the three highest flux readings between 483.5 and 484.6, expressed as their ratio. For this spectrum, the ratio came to 0.98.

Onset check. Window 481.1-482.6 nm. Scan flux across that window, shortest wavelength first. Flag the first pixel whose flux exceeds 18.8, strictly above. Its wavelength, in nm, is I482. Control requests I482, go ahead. 481.299 nm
